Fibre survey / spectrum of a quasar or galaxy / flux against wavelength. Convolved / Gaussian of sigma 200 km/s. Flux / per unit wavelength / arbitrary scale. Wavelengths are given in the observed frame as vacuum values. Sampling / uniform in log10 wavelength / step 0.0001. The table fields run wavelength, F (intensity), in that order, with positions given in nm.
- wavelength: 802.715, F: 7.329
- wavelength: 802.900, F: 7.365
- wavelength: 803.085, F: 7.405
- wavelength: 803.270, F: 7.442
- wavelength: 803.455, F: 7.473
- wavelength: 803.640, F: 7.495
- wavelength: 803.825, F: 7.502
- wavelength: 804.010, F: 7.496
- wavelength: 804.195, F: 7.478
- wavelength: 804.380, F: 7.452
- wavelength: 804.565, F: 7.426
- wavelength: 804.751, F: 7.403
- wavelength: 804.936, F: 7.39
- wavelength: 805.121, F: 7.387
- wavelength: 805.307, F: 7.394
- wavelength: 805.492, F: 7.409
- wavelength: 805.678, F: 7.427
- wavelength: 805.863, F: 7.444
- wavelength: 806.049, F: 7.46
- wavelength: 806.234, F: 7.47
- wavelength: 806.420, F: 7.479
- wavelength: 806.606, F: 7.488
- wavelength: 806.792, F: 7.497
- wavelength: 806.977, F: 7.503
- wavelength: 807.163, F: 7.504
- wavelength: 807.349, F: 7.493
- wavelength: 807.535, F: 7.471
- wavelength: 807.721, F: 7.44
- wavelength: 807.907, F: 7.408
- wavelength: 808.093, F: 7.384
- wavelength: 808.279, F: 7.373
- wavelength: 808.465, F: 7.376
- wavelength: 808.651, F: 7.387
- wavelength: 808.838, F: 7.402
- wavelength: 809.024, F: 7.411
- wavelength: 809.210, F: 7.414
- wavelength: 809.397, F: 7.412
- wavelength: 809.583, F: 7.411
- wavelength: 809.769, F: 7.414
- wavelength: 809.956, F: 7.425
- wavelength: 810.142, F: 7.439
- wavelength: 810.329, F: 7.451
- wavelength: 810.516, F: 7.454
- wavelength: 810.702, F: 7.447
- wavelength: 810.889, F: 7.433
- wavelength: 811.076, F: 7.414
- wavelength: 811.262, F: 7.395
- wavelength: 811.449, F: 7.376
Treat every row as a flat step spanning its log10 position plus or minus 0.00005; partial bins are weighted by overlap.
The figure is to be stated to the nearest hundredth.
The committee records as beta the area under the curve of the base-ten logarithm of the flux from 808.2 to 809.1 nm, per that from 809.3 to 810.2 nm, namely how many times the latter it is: 1.00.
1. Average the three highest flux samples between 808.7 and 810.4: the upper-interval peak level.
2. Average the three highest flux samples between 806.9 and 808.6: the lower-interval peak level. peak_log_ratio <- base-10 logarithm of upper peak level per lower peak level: -0.004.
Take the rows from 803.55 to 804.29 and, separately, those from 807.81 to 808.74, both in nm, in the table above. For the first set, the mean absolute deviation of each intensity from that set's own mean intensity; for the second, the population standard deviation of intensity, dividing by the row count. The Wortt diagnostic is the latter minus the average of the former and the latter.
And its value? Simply 0.0025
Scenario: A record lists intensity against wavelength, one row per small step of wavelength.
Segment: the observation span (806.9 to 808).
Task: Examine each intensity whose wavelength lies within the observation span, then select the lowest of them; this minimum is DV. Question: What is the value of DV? 7.408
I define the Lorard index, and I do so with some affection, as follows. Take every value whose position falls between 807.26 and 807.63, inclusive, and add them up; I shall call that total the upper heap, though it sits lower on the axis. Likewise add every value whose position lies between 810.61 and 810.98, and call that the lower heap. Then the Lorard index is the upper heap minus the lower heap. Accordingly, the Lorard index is 0.08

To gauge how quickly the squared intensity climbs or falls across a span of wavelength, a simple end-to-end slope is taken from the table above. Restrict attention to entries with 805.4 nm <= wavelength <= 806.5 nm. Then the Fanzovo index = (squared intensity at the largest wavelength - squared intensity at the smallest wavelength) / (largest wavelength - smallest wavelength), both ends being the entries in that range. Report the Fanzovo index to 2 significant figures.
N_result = 1.1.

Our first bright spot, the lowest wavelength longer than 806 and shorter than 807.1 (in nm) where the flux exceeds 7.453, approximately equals 806.049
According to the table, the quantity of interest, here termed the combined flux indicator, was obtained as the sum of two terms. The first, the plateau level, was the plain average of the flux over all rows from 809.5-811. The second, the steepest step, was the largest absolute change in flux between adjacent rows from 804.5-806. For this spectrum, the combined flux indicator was 7.46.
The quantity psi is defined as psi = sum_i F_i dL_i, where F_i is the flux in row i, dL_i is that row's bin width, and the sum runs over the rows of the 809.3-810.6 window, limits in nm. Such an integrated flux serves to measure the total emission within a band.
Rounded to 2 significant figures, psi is 9.7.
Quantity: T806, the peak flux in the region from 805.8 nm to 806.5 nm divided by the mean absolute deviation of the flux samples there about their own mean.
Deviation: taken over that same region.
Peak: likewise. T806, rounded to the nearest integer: 665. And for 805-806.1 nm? 317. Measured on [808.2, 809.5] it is 487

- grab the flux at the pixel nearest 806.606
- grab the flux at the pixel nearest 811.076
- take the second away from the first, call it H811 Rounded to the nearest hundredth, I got 0.07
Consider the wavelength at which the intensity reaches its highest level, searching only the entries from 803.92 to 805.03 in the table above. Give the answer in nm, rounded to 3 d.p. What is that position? 804.010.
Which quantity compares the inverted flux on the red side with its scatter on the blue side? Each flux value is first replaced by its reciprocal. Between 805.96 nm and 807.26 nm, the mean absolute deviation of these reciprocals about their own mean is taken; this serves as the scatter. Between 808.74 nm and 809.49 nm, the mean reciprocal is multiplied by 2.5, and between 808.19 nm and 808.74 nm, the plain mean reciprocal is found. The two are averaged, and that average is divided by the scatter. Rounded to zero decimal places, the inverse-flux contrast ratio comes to 954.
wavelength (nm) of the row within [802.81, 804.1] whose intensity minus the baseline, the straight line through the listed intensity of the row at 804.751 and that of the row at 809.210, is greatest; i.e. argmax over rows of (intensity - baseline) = 803.825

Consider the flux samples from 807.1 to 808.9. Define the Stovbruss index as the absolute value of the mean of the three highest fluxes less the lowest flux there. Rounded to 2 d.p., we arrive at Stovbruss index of 0.12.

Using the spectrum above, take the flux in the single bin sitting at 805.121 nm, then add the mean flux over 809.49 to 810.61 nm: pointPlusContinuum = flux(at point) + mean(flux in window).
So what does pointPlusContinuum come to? 14.8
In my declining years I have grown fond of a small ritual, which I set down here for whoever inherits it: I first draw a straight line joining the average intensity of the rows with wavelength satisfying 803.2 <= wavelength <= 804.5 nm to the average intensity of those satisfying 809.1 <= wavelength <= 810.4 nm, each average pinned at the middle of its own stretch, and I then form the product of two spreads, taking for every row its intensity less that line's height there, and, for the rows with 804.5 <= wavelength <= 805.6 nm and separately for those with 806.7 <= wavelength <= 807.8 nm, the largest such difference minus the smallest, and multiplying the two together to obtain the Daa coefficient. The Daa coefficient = 0.0020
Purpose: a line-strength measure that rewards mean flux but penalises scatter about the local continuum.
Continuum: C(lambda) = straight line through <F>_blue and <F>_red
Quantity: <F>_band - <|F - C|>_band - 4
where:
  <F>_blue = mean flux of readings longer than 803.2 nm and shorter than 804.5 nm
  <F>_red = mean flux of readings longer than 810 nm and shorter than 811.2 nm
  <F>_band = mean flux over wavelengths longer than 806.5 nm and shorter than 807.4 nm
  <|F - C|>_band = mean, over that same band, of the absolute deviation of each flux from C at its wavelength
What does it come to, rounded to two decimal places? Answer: 3.46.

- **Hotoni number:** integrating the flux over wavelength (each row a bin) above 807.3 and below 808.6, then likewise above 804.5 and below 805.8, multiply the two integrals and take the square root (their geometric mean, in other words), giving 9.64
